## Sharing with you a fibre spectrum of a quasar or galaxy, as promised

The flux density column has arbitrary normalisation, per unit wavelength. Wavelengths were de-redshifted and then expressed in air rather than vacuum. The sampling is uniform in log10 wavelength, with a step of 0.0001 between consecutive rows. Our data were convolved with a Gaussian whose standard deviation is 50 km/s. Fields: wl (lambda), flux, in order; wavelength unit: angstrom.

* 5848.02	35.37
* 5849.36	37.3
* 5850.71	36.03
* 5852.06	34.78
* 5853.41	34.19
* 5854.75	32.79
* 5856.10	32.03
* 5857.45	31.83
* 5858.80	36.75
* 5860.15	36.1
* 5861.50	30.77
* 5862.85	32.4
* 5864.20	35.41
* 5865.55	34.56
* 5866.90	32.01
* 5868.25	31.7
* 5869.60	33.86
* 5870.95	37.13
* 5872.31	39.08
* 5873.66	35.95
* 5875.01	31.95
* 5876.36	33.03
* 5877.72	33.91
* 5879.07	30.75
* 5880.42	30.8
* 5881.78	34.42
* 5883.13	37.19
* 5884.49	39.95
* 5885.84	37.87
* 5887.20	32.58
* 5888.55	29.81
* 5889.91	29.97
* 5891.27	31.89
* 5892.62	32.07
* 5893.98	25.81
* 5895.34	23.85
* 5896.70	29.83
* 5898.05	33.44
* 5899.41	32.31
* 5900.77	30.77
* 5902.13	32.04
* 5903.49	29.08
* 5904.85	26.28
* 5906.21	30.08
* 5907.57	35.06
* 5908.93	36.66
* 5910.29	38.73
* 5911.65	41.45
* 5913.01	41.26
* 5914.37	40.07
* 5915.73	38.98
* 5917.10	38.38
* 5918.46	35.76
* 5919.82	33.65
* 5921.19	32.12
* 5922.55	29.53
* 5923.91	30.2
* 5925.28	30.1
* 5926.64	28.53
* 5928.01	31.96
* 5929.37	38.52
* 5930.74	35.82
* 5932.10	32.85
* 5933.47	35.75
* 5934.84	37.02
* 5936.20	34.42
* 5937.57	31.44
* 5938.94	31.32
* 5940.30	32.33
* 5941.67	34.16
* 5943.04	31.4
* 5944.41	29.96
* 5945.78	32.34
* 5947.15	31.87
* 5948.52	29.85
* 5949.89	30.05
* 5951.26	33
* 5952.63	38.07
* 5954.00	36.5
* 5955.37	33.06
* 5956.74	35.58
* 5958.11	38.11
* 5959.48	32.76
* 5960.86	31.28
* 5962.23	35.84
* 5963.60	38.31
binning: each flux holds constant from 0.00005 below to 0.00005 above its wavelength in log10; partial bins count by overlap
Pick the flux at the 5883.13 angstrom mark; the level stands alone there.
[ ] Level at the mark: 37.19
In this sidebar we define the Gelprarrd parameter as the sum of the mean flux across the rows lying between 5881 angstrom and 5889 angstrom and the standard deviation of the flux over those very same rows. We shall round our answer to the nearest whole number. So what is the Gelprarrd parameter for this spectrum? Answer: 39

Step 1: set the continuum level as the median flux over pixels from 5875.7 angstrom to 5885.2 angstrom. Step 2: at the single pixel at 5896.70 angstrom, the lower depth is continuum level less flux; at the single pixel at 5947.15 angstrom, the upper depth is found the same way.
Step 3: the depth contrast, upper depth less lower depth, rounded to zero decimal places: -2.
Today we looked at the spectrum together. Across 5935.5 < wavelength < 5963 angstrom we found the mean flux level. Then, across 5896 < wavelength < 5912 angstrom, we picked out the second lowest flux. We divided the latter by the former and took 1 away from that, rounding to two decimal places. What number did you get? -0.12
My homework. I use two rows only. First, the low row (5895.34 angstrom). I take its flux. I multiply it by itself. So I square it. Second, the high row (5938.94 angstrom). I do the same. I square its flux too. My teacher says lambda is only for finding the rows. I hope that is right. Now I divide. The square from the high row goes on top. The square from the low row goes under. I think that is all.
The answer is 1.7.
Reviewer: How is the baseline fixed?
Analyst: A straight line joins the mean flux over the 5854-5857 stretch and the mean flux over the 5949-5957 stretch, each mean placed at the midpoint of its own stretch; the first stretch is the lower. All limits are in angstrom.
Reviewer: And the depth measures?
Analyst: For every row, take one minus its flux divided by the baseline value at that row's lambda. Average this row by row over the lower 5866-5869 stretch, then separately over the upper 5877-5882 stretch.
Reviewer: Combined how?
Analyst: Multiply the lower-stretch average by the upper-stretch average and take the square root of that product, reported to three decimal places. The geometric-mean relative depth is 0.018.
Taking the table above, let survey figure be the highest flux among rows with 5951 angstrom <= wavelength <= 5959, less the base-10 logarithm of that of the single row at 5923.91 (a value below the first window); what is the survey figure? 36.63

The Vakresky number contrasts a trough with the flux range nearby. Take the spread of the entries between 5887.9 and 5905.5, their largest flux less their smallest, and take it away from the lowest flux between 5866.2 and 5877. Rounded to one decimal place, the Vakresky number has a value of 22.1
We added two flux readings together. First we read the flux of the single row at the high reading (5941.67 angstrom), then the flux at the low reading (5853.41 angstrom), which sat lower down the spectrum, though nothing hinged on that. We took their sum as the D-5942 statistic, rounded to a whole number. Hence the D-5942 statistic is 68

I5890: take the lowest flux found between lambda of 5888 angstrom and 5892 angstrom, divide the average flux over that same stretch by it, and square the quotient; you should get 1.05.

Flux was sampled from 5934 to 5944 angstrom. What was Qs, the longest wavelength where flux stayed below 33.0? 5943.04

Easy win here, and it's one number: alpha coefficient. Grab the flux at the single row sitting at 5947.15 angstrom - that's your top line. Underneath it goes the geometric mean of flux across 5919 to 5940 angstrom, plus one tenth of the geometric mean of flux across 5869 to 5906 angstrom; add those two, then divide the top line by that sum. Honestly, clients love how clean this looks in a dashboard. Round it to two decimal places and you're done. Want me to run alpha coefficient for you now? 0.89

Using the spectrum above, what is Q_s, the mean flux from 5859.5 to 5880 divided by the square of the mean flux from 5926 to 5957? 0.0306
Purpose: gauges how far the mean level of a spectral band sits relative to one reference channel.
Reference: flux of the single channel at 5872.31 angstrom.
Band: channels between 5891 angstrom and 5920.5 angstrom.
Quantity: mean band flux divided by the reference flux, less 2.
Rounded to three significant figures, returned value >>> -1.14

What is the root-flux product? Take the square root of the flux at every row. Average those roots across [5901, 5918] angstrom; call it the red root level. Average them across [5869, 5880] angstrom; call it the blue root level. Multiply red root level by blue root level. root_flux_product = 34.9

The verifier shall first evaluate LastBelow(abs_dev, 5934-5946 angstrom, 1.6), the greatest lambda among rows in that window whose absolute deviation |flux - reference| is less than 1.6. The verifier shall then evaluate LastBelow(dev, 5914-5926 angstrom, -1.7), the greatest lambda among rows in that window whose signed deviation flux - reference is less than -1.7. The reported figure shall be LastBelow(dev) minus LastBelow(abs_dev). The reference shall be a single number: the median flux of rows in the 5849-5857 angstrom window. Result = -16.4 angstrom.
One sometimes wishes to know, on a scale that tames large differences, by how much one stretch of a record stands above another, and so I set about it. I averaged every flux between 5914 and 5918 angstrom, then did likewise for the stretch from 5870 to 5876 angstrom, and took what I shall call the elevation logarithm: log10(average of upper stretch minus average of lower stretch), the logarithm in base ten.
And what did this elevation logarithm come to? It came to 0.5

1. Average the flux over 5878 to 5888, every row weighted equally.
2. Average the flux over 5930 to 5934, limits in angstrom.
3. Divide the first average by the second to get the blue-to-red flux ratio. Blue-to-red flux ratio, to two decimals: 1.00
